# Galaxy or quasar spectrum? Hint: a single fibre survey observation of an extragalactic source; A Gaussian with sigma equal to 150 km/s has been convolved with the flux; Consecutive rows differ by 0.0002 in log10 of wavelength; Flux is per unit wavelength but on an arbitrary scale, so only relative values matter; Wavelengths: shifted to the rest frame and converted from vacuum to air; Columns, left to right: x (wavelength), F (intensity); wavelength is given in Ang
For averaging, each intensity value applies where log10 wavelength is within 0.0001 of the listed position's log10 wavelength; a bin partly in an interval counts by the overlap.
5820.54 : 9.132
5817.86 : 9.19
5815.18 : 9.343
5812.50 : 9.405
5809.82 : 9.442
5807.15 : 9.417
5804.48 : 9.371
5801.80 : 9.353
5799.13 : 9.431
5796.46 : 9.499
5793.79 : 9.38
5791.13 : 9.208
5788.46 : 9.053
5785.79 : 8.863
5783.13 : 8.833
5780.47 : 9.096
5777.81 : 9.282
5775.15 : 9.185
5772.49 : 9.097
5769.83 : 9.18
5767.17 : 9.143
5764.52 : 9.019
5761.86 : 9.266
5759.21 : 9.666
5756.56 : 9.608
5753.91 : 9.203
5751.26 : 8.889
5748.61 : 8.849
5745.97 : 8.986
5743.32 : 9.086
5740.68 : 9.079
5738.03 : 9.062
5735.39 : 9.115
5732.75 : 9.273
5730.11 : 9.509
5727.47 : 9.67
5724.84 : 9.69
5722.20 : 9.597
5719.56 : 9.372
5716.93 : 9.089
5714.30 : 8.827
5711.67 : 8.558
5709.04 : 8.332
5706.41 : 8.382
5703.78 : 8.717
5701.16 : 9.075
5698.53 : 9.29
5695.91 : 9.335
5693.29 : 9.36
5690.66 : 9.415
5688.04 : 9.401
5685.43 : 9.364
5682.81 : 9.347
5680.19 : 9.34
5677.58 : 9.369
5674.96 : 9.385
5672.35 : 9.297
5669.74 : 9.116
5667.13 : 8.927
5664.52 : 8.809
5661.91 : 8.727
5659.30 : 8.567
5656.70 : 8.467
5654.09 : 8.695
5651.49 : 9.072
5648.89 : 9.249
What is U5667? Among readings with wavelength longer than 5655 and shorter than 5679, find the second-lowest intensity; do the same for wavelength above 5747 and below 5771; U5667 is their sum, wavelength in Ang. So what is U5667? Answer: 17.5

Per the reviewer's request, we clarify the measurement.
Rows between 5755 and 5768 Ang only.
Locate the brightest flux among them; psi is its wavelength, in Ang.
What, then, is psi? 5759.21 Ang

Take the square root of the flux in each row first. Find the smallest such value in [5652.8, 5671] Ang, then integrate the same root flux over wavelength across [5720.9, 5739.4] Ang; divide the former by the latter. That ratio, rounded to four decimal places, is 0.0513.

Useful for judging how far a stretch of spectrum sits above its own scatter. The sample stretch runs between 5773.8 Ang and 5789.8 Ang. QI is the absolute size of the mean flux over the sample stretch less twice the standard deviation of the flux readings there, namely 8.7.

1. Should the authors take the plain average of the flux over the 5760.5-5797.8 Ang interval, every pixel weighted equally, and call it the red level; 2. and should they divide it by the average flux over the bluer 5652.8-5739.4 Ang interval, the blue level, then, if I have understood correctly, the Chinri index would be 1.005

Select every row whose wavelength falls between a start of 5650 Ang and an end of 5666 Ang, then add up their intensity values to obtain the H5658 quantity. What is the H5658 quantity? 52.3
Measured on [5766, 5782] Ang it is 55.0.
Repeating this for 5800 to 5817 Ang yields 56.3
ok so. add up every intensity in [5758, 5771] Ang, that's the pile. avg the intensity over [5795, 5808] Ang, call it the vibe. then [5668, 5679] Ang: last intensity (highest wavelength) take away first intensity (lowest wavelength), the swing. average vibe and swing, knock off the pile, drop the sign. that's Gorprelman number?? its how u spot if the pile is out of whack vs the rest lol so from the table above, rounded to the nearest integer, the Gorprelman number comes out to 41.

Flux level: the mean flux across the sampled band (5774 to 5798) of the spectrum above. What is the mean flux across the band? 9.16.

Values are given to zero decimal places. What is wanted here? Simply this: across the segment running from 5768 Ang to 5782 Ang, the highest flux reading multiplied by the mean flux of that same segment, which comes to 85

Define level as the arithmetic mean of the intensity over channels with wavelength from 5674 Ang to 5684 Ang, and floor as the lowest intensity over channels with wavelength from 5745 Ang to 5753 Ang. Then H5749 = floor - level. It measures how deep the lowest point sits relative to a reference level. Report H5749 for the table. -0.51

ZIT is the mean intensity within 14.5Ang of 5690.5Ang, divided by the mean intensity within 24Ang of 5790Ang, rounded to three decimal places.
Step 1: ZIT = 1.004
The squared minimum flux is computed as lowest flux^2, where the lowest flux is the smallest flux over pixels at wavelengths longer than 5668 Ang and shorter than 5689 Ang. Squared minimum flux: 83.1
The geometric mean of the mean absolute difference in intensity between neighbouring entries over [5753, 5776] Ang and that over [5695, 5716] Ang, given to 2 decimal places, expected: 0.20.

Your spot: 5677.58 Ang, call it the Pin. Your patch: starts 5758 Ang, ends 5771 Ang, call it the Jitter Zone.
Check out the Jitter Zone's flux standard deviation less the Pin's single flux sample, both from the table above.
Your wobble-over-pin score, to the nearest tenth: -9.1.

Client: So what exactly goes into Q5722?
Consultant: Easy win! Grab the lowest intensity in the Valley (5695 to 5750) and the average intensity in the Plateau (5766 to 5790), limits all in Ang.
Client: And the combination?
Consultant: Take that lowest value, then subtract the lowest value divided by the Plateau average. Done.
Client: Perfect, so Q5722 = 7.4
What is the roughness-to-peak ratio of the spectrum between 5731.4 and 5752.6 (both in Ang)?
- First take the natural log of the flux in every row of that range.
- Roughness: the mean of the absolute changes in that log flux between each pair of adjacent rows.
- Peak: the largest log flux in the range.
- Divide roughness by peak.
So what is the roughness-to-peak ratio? 0.004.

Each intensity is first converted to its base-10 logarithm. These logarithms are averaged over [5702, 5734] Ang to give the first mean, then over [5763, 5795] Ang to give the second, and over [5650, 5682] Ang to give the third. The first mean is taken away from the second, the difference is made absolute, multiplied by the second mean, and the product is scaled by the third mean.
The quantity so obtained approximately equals 0.002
